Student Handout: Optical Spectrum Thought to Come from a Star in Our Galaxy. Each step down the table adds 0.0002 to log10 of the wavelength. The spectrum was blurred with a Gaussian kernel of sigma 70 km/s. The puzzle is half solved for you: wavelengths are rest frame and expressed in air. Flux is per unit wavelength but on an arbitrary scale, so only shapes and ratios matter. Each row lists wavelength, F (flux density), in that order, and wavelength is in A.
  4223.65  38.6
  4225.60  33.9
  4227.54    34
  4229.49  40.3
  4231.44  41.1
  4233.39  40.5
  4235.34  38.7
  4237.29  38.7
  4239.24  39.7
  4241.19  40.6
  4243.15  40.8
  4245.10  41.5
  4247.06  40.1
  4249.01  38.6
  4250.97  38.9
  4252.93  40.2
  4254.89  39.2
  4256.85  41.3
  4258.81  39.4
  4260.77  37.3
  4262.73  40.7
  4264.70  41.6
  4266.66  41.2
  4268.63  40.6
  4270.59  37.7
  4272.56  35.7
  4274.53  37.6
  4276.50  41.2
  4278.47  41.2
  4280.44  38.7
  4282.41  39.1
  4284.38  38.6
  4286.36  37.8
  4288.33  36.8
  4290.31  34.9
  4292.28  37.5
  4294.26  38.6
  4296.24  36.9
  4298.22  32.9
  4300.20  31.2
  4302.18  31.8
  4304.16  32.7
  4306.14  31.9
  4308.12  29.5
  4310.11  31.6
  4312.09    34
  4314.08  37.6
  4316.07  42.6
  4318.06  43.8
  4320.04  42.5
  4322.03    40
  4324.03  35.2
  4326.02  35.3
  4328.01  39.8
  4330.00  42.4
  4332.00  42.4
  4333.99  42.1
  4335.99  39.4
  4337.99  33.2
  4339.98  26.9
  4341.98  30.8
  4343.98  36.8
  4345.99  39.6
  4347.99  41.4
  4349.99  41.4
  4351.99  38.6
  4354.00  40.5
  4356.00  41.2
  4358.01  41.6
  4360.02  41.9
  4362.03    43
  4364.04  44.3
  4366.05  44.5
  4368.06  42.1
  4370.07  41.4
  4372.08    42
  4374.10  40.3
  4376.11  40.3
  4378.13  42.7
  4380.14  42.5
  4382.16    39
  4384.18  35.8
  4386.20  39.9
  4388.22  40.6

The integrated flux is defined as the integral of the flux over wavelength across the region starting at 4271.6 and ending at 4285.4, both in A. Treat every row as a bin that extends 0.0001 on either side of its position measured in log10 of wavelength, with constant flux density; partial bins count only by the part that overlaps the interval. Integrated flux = 536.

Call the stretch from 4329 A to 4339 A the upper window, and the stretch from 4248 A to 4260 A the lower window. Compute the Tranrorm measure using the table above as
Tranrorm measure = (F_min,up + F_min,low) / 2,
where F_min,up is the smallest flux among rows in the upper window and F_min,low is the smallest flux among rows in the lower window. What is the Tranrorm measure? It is 36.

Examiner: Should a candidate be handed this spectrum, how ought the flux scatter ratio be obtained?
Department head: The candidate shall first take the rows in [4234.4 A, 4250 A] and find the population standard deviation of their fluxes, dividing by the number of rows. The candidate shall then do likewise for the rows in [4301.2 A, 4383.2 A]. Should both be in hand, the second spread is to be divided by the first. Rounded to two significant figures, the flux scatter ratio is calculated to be 4.4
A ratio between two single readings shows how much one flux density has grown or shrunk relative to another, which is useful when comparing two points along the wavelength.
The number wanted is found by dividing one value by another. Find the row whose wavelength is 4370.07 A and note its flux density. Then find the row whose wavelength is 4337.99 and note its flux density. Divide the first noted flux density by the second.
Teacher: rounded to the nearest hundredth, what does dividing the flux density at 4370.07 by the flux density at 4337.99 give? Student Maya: 1.25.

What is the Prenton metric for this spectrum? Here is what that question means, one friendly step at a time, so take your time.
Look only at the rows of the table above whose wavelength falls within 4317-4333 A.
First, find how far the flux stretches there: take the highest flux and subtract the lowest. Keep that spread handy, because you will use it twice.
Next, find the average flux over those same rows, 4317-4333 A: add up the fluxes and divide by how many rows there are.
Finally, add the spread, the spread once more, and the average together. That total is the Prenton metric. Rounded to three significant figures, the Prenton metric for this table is 57.4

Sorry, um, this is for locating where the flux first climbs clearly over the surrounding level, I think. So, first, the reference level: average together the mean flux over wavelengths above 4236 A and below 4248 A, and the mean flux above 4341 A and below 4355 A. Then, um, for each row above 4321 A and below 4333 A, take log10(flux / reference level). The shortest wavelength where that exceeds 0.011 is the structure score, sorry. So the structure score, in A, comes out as 4330.00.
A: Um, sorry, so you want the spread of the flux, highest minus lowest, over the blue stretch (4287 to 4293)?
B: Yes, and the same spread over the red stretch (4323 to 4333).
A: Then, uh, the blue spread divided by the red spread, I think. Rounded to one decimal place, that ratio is 0.4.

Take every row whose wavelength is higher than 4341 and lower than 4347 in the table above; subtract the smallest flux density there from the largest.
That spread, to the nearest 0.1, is 8.8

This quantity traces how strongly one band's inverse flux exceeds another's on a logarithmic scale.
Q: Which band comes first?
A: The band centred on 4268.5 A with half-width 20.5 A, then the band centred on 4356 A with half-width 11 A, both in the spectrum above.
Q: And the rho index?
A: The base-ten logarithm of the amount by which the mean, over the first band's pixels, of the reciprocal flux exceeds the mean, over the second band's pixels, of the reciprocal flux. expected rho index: -2.83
